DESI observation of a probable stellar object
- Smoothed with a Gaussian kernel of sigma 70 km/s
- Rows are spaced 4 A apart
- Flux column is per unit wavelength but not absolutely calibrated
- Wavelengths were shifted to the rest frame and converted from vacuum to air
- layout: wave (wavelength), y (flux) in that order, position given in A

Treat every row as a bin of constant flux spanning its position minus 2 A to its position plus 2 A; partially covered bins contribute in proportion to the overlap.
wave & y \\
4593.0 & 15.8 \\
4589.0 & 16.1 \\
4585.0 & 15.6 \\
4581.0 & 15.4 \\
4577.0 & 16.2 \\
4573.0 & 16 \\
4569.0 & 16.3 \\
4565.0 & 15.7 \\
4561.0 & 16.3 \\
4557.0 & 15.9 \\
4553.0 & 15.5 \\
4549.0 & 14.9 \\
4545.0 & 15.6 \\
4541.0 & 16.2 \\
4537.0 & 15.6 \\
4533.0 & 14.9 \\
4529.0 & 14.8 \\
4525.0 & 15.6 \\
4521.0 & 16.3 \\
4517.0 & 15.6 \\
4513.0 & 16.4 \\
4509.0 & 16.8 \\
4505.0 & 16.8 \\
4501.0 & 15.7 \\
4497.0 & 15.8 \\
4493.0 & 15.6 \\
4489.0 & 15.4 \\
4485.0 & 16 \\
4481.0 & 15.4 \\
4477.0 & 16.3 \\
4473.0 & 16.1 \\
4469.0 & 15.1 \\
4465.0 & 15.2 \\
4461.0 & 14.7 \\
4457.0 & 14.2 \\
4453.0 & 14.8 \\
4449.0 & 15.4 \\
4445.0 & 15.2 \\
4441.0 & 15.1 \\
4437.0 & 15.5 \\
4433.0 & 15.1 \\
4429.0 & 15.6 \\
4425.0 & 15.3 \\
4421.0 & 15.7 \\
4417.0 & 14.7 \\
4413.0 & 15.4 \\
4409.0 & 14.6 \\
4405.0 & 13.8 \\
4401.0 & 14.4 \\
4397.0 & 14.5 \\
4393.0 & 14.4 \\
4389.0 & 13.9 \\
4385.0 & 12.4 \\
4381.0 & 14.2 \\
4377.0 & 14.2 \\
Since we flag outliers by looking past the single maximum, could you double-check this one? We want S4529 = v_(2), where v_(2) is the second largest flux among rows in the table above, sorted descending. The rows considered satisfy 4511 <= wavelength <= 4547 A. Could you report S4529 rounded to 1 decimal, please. 16.3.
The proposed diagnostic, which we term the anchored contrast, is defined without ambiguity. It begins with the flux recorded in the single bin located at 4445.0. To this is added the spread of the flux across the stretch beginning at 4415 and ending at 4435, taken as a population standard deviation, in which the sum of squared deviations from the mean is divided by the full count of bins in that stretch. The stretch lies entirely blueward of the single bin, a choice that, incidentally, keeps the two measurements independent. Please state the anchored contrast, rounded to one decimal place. 15.6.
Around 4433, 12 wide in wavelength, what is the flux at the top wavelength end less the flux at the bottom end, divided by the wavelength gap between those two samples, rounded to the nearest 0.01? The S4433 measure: -0.01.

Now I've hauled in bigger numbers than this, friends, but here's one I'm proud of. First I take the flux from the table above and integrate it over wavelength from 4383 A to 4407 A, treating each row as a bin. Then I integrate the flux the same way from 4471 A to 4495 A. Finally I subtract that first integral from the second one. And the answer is 46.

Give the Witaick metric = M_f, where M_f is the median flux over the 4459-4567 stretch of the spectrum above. 15.6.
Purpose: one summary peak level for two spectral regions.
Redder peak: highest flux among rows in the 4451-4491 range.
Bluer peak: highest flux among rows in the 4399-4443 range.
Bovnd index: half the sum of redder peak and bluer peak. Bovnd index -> 16.0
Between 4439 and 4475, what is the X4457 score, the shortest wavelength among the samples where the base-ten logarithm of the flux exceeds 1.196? 4473.0 A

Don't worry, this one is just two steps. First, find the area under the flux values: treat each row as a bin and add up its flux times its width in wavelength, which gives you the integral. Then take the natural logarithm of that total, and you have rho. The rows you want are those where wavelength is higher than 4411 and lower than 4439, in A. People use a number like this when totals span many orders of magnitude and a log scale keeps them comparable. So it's 6.06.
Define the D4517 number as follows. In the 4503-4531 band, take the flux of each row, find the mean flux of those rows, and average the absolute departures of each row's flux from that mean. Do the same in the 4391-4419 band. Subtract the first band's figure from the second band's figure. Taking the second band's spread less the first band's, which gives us -0.3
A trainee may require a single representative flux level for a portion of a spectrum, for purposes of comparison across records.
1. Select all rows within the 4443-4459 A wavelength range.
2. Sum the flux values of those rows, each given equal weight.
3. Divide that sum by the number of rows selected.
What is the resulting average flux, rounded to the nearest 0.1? 14.9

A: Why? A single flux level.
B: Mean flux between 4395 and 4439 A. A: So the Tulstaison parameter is 15.0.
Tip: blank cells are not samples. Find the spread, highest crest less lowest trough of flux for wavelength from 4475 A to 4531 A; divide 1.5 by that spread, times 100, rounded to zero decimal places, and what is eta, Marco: 75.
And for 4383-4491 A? 38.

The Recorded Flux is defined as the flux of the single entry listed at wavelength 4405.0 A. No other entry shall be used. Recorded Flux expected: 13.8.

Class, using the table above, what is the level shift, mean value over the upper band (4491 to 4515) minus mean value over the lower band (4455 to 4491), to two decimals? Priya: 0.81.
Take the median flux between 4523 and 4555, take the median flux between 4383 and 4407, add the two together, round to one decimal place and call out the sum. 29.7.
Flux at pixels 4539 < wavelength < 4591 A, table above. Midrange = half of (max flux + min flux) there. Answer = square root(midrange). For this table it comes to 3.95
